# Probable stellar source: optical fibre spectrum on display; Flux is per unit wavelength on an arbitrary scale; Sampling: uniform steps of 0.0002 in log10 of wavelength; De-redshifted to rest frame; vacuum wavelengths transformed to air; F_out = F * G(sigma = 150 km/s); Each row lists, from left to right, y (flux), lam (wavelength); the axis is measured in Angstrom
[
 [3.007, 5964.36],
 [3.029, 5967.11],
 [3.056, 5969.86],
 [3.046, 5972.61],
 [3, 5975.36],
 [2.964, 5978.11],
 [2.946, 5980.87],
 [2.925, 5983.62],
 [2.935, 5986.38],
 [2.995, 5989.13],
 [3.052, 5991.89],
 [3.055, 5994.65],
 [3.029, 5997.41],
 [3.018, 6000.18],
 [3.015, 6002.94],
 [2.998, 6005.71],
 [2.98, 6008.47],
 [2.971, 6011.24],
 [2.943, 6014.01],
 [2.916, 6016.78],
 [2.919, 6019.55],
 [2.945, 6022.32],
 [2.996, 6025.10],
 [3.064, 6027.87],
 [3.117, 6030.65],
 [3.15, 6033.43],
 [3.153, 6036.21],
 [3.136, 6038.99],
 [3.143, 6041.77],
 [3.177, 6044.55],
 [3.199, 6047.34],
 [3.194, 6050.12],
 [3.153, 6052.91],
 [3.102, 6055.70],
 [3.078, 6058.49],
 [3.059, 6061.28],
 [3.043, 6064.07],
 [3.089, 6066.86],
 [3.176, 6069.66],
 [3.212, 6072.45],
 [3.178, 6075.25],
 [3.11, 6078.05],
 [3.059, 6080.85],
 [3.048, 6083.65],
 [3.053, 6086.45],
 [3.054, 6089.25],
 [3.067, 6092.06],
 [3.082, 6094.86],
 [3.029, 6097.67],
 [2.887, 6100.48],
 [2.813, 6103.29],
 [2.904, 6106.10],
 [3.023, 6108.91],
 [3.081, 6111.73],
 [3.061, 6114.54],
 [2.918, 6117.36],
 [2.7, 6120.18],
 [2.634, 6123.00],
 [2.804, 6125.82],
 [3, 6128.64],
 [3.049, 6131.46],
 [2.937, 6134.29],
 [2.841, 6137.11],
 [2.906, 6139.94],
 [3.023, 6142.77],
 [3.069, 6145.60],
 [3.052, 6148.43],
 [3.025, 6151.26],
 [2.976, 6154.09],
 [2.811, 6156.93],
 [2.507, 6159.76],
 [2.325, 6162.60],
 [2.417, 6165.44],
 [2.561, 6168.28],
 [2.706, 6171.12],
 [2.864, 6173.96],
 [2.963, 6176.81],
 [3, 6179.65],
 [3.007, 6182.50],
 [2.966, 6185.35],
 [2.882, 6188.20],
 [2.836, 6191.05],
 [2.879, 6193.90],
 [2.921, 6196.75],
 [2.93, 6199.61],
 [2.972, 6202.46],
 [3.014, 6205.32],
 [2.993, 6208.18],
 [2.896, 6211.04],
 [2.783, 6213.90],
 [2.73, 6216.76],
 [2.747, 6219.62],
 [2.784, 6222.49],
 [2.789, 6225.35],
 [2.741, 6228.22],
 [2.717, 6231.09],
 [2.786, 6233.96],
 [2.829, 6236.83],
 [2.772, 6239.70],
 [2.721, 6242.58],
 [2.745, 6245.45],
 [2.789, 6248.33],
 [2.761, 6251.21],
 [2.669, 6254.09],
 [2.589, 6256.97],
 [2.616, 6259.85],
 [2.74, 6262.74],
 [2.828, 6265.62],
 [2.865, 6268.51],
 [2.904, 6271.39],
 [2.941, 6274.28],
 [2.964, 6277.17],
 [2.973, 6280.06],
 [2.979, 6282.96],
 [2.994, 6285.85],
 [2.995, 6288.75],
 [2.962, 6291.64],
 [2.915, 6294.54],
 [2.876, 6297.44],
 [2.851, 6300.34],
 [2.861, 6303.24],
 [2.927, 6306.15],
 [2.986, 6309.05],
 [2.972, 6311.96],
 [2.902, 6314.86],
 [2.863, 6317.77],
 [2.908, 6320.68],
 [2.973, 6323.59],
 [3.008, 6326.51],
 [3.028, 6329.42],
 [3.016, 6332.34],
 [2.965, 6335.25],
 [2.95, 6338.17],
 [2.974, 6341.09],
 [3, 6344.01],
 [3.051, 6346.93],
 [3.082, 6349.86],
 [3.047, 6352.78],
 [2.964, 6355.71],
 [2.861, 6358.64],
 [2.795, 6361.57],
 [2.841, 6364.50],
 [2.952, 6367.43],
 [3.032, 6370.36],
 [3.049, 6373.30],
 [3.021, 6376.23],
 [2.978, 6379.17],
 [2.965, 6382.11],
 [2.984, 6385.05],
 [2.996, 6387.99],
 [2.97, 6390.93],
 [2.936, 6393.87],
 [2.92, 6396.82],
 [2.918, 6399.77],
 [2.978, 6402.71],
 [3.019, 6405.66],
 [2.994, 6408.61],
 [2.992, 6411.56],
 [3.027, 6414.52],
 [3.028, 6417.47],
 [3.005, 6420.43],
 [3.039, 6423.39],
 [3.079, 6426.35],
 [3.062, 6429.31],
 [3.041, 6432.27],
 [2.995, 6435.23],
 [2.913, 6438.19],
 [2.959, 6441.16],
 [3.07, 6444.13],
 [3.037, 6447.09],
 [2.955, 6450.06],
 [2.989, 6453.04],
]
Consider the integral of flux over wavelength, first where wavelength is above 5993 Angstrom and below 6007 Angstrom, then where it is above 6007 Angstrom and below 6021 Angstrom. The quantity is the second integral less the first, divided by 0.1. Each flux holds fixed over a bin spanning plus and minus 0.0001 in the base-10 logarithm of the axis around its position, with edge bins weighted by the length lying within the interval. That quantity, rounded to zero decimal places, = -10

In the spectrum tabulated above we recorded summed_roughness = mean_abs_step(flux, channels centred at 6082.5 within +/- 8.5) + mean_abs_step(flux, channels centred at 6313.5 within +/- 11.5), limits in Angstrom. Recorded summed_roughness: 0.078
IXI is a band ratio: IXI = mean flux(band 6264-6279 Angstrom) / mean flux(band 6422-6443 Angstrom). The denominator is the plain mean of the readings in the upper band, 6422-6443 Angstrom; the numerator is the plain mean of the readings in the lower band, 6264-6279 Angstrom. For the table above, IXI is 0.96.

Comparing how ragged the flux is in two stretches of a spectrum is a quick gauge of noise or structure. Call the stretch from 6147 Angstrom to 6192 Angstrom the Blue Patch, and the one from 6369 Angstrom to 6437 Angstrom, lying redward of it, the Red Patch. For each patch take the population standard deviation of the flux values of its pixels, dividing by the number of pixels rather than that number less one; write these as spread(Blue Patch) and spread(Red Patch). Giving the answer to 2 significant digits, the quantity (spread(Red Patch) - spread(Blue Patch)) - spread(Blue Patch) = -0.41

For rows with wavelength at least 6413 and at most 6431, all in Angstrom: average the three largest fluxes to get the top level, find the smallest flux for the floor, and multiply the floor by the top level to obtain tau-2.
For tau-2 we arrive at 9.20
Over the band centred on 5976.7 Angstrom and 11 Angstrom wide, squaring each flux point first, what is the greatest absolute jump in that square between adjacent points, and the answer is 0.28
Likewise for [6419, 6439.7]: 0.48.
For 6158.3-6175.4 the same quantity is 0.88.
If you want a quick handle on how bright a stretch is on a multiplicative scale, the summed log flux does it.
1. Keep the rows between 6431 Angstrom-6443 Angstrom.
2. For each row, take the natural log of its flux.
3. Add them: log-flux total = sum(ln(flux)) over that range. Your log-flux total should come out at 4.36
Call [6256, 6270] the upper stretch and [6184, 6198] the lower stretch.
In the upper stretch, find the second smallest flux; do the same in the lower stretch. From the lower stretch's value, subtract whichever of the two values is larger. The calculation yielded 0.00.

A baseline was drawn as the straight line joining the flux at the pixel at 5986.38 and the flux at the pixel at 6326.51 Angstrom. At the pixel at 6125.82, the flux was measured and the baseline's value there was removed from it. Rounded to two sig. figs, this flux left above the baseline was -0.16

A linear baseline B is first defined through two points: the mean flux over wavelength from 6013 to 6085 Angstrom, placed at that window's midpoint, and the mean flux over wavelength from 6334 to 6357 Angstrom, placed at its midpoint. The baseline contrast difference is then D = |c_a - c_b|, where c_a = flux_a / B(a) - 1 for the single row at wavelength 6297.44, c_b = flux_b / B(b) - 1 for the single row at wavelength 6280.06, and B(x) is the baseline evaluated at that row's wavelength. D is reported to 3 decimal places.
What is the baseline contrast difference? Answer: 0.030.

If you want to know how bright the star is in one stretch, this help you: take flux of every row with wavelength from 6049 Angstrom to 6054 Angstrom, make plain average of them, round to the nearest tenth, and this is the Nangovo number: 3.2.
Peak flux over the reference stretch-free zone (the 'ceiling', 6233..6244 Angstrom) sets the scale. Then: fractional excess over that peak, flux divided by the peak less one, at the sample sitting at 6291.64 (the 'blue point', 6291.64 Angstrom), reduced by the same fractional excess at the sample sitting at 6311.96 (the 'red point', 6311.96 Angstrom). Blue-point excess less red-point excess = 0.00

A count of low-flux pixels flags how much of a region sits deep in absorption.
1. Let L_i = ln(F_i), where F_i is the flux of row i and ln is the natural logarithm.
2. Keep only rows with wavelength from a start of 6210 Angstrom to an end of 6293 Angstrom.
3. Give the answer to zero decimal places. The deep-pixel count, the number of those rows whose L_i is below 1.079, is 23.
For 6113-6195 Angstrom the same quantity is 17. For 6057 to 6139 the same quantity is 9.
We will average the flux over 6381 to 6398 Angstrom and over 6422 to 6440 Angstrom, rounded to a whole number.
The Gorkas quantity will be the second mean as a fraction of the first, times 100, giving 102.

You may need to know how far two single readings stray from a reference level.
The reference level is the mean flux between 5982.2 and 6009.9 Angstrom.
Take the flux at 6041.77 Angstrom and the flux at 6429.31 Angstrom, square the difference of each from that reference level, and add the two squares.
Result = 0.024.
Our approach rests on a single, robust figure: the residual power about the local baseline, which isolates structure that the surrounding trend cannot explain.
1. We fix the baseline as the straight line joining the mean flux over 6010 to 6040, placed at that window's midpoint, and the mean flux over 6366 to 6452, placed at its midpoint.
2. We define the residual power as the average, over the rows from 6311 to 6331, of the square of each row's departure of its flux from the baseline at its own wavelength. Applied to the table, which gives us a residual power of 0.0061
